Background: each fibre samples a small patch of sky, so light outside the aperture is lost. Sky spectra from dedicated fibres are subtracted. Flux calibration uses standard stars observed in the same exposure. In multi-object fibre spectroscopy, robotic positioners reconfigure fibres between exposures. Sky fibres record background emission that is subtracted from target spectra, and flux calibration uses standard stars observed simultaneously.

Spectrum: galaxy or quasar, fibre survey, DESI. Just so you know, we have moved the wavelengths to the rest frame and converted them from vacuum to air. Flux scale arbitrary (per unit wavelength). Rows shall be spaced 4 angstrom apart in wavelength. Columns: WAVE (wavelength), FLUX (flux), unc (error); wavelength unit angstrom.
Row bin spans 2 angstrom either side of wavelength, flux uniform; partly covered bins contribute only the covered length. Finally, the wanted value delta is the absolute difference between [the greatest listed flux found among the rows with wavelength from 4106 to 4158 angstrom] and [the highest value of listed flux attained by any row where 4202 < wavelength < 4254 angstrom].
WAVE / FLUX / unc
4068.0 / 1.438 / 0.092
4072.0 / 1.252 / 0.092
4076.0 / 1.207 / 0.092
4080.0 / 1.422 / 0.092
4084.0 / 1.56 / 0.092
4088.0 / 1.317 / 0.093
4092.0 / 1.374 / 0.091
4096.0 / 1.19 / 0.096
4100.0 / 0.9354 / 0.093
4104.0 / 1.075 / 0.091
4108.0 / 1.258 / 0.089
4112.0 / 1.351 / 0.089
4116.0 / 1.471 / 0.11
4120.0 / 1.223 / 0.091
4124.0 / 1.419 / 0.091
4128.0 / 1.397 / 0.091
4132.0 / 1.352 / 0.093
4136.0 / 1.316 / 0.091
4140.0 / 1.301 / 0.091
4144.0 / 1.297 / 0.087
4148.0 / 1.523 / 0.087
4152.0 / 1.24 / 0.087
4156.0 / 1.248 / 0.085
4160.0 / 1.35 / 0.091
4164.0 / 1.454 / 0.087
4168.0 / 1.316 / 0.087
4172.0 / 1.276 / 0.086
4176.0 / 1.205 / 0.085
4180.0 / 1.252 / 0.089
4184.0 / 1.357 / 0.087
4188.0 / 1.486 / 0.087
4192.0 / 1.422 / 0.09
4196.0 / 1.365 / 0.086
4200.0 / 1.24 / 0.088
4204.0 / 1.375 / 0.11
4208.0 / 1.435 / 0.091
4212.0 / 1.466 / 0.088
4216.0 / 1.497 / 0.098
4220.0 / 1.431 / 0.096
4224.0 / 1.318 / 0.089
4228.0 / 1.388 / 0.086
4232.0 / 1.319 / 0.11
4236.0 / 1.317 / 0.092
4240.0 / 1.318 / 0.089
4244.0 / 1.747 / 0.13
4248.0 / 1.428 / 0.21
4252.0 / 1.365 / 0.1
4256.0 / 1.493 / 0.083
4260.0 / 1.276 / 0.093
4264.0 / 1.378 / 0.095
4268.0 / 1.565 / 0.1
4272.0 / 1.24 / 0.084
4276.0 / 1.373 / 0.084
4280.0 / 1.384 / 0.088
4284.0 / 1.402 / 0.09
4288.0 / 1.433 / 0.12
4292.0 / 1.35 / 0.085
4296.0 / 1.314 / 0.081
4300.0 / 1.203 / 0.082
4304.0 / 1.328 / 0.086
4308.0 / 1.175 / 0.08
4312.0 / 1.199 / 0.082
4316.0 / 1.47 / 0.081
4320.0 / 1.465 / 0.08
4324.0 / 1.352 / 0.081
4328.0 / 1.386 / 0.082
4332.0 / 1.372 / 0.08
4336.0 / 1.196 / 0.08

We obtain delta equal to 0.22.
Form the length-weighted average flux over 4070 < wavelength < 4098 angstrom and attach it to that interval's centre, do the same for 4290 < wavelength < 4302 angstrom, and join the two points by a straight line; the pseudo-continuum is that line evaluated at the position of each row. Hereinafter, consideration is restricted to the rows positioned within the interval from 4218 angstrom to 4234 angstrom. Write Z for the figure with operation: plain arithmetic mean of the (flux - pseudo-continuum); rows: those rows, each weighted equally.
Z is 0.06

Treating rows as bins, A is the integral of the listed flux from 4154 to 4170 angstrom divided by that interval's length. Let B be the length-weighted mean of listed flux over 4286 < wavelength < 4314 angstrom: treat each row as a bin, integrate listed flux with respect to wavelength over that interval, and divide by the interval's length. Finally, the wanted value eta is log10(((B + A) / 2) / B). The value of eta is 0.009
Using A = 1.34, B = 1.29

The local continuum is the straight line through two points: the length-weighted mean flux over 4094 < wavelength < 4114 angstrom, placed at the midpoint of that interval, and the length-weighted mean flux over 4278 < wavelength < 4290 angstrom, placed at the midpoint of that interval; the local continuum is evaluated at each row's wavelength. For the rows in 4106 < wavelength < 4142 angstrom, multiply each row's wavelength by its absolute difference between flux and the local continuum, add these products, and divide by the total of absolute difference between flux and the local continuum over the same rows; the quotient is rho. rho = 4123.1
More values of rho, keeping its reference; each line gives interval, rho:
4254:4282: 4265.8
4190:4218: 4205.8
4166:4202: 4186.6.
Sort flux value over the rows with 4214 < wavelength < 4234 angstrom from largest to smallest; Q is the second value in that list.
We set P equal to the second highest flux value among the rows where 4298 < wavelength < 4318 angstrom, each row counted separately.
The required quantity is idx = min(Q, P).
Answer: 1.33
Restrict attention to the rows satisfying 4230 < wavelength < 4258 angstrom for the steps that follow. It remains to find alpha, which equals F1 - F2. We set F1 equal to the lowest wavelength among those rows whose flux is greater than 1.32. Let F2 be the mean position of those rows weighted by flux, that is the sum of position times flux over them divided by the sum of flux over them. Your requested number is -0.3 angstrom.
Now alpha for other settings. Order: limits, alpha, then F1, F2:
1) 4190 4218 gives -12.3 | 4192.0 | 4204.3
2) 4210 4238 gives -11.7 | 4212.0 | 4223.7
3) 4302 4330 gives -12.3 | 4304.0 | 4316.3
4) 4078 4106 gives -10.9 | 4080.0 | 4090.9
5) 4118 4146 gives -8.0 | 4124.0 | 4132.0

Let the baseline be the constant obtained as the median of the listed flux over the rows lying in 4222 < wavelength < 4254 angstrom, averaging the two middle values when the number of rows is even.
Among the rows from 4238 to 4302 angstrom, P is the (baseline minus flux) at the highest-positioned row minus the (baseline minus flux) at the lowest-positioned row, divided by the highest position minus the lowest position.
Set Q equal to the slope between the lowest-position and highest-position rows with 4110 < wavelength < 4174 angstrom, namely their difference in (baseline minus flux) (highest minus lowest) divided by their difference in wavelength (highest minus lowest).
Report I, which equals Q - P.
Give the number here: -0.0007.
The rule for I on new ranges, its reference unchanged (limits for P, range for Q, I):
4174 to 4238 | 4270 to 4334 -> -0.0003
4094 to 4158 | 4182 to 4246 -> -0.0055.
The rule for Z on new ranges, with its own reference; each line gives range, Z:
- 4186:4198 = 0.11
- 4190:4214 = 0.08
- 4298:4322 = 0.02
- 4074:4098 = 0.01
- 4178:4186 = -0.01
